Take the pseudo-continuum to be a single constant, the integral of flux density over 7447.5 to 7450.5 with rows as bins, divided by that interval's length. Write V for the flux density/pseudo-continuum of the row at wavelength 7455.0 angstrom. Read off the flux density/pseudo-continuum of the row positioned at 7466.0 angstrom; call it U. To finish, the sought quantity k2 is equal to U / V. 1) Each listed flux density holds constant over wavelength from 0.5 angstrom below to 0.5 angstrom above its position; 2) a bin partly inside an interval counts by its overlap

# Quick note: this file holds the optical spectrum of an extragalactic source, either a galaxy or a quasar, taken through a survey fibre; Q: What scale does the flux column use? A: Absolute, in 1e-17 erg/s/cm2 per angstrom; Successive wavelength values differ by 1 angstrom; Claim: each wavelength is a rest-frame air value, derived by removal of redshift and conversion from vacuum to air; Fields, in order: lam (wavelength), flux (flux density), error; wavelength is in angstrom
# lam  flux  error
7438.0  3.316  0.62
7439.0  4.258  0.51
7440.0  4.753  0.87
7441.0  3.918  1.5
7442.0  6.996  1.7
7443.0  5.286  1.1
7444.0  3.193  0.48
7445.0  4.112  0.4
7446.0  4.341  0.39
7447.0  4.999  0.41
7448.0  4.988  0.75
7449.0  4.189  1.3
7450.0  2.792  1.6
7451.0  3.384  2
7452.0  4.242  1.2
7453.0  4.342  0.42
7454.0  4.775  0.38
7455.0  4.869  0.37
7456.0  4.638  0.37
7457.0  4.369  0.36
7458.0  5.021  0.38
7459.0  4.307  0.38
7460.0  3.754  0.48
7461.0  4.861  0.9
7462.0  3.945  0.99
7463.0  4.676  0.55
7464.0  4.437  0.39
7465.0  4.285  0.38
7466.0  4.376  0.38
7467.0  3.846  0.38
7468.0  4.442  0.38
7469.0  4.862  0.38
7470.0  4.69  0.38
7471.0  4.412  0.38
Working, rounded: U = 1.10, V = 1.22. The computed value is 0.90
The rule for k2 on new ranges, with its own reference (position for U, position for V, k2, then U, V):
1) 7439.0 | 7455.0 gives 0.87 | 1.07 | 1.22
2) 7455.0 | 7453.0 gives 1.12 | 1.22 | 1.09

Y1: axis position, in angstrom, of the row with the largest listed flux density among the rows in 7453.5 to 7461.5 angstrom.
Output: 7458.0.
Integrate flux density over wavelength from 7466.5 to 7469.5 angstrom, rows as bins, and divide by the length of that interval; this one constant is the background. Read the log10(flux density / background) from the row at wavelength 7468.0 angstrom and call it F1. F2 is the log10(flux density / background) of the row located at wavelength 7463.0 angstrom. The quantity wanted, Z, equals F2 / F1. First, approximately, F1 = 0.01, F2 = 0.03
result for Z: 4.9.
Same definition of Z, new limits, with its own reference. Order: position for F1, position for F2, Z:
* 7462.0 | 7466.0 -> 0.0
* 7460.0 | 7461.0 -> -0.7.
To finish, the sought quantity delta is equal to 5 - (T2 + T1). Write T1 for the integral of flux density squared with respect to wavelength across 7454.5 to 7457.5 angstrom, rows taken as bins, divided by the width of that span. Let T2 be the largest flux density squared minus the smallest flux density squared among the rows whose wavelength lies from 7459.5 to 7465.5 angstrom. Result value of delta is -26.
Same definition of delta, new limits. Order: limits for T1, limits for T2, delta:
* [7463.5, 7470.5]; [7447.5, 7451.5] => -32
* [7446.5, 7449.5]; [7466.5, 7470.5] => -26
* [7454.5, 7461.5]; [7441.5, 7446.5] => -55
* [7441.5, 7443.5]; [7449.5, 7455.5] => -49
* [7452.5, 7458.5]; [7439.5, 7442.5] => -50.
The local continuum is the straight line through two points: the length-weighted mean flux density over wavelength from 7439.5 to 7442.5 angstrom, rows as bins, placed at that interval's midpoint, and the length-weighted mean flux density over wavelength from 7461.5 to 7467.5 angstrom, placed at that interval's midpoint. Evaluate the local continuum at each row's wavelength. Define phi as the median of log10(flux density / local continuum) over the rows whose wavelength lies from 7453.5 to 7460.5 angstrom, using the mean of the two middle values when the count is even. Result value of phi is 0.003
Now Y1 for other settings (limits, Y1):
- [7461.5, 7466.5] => 7463.0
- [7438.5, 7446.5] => 7442.0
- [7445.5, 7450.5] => 7447.0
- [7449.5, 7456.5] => 7455.0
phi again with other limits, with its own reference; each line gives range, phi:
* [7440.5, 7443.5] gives 0.012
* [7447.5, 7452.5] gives -0.068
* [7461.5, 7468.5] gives 0.016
